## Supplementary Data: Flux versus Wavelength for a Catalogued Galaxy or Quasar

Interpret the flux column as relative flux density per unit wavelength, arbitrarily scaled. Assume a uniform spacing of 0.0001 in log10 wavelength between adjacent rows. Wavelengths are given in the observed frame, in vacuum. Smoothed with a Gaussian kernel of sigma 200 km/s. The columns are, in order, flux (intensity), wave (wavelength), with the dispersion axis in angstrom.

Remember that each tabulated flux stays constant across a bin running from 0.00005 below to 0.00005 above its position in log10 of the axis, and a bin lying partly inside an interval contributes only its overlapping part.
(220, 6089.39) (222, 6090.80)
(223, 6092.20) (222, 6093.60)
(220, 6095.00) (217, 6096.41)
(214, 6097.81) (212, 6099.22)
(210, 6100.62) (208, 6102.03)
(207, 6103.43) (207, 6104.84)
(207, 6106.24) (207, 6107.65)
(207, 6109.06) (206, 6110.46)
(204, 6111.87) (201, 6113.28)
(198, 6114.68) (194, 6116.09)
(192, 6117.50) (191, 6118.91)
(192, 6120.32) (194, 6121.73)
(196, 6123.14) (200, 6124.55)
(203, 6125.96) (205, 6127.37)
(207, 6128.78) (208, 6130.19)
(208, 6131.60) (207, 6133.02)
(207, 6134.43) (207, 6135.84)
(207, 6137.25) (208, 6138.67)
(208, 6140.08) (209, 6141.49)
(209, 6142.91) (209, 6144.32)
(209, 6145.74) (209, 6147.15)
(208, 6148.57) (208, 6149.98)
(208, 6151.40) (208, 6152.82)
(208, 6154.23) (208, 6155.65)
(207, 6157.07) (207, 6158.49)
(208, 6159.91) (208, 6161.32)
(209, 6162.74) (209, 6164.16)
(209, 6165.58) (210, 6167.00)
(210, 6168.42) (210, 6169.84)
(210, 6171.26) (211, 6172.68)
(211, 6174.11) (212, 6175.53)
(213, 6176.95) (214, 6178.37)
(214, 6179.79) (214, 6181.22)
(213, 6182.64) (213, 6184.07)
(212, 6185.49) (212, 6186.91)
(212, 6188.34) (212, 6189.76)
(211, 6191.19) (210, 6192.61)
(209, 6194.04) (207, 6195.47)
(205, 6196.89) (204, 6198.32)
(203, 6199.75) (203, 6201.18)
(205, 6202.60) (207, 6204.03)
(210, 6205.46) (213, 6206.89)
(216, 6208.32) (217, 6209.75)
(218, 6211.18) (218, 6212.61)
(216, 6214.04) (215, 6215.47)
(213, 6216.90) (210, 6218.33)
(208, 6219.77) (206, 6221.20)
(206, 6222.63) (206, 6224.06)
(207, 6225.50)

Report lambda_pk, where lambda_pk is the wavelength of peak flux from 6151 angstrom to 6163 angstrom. 6162.74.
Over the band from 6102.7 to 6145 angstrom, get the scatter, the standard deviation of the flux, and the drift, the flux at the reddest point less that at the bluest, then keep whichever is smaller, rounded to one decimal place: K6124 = 2.0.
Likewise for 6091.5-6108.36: -16.0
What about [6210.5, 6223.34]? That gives -12.0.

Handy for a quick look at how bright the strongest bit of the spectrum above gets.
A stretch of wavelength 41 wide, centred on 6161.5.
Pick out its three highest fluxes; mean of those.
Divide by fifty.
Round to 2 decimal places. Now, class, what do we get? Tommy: 4.28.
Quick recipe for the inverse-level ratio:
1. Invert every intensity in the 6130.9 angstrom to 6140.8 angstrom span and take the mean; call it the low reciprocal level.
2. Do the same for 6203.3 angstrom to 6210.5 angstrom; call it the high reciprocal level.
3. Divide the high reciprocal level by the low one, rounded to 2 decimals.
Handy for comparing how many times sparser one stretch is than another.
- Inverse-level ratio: 0.98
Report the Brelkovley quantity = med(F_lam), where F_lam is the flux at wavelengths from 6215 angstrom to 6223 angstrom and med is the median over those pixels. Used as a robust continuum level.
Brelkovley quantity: 209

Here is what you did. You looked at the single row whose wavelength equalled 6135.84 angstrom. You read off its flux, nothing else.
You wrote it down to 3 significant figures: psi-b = 207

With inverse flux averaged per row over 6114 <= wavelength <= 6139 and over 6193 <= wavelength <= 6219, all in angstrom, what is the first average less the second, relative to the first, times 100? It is 4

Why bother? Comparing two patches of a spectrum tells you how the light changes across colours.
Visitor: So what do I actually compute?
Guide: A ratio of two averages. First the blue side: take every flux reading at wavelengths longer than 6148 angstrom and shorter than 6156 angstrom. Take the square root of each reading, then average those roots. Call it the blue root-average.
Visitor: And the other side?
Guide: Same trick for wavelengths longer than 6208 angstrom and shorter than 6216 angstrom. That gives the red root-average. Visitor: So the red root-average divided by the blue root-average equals 1.02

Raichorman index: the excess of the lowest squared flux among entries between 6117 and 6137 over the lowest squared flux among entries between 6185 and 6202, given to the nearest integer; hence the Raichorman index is -4728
